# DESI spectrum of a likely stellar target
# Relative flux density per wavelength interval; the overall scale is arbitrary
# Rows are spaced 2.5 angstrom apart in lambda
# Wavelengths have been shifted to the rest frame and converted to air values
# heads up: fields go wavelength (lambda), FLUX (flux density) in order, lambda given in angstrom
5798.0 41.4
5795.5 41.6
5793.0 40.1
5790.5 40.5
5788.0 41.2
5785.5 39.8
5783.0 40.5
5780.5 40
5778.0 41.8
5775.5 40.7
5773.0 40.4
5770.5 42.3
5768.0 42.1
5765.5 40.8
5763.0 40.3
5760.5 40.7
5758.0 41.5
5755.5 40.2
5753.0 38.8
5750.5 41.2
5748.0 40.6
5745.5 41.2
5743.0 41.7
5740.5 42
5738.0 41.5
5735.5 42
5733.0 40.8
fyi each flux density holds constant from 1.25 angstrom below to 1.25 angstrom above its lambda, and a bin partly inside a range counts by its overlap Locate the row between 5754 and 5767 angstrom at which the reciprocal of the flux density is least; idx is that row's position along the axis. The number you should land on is 5758.0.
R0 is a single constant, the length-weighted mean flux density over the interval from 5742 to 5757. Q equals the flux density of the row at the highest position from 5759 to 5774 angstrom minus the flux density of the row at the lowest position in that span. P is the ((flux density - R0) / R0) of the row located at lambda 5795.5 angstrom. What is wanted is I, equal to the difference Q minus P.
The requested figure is -0.3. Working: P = 0.024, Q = -0.3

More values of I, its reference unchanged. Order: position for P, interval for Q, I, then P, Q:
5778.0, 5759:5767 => 0.1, 0.029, 0.1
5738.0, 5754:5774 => 0.2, 0.022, 0.2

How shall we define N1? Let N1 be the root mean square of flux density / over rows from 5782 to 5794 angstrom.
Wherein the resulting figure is 40.4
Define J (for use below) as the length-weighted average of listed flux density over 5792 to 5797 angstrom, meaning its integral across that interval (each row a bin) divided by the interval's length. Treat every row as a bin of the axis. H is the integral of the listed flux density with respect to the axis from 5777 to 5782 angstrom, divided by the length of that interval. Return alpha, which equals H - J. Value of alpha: -0.08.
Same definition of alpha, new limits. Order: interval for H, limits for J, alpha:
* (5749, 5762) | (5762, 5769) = -0.58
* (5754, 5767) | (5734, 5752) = -0.72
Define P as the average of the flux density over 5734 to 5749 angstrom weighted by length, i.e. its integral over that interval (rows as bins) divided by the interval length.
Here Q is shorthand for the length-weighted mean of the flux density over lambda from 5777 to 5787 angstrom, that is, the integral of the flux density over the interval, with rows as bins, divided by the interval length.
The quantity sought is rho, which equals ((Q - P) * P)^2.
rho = 1700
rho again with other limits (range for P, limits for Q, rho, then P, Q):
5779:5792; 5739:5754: 477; 40.4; 41.0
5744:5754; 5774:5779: 710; 40.5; 41.2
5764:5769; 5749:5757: 2596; 41.4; 40.1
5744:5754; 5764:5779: 1058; 40.5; 41.3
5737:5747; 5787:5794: 1664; 41.6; 40.6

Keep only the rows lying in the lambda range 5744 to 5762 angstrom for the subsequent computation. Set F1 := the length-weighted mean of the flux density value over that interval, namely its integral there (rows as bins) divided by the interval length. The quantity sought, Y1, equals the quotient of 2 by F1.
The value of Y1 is 0.0492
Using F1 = 40.6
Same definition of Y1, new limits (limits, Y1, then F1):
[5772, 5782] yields 0.0491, 40.7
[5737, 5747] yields 0.0481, 41.6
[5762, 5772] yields 0.0483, 41.4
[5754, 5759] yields 0.0491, 40.7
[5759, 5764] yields 0.0493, 40.6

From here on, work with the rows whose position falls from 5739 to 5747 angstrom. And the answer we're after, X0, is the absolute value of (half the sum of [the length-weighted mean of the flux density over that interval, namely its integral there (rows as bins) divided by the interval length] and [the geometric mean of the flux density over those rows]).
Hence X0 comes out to 41.6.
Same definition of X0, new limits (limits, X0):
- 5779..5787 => 40.1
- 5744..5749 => 40.9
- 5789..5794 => 40.3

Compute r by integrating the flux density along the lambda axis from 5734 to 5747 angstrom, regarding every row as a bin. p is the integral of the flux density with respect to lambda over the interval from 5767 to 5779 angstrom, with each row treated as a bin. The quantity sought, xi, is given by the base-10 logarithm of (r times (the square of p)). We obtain 8.13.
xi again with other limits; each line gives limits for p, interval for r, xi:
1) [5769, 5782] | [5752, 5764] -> 8.14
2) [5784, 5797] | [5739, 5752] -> 8.18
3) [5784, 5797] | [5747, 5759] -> 8.13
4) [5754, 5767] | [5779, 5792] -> 8.17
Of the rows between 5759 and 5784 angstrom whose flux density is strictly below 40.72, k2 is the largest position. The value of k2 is 5783.0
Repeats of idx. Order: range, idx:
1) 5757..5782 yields 5770.5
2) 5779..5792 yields 5788.0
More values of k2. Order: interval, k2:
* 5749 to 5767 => 5763.0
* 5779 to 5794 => 5793.0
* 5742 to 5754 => 5753.0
